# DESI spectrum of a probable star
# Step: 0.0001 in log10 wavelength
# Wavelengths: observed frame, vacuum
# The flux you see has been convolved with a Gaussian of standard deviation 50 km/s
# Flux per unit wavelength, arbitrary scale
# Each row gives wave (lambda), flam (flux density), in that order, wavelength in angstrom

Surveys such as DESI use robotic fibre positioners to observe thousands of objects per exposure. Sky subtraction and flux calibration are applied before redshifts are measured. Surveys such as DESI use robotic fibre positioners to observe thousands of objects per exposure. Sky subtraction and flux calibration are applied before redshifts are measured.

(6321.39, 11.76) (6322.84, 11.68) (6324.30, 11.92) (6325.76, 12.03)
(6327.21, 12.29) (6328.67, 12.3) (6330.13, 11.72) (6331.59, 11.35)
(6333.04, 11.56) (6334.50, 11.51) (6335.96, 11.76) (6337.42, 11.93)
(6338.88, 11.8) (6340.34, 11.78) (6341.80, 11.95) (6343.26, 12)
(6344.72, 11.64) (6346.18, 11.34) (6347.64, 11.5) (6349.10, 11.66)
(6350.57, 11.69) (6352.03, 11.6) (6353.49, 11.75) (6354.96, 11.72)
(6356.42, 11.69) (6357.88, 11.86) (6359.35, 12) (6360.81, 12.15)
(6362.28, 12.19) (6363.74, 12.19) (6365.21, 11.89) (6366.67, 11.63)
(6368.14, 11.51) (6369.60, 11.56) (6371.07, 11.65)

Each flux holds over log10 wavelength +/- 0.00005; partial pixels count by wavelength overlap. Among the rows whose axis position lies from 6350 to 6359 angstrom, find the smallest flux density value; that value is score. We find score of 11.6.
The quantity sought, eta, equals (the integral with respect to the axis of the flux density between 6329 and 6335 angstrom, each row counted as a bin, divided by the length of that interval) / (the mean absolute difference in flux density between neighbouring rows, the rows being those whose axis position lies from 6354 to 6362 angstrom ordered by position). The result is 95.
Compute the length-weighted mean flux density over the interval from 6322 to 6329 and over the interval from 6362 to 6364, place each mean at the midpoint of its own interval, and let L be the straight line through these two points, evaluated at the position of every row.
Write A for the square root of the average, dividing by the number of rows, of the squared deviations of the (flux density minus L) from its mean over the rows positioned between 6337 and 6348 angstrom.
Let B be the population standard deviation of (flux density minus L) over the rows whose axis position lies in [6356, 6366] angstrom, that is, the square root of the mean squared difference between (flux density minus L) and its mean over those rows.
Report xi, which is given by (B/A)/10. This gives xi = 0.074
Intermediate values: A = 0.23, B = 0.17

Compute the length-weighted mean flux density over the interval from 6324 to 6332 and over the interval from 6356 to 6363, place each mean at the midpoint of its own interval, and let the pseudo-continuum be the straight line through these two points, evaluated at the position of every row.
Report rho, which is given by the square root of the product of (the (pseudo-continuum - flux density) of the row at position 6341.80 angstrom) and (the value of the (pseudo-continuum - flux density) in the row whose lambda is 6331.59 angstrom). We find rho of 0.101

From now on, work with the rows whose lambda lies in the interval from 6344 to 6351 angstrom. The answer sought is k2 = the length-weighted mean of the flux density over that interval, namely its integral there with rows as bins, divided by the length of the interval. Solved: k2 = 11.6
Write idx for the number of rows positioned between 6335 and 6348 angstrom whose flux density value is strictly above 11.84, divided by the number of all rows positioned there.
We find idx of 0.33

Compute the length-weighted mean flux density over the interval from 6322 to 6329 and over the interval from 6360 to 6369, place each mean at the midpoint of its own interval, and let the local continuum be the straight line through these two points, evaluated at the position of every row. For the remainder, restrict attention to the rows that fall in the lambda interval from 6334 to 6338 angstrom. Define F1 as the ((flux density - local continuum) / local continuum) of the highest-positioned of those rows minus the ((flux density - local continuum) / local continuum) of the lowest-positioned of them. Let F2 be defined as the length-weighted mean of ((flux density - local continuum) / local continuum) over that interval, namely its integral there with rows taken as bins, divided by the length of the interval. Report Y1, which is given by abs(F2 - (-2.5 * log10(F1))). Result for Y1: 3.6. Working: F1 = 0.036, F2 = -0.022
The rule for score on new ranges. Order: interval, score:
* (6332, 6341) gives 11.51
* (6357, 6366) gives 11.86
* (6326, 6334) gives 11.35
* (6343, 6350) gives 11.34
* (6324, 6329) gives 11.92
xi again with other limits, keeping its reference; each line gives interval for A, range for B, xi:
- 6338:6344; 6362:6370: 0.339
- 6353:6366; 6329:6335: 0.076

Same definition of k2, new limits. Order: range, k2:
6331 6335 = 11.5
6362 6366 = 12.1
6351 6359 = 11.7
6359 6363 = 12.1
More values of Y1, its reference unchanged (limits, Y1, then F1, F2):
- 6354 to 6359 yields 4.8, 0.012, -0.015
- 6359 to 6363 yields 4.4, 0.017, 0.015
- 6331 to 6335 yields 4.7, 0.014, -0.045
